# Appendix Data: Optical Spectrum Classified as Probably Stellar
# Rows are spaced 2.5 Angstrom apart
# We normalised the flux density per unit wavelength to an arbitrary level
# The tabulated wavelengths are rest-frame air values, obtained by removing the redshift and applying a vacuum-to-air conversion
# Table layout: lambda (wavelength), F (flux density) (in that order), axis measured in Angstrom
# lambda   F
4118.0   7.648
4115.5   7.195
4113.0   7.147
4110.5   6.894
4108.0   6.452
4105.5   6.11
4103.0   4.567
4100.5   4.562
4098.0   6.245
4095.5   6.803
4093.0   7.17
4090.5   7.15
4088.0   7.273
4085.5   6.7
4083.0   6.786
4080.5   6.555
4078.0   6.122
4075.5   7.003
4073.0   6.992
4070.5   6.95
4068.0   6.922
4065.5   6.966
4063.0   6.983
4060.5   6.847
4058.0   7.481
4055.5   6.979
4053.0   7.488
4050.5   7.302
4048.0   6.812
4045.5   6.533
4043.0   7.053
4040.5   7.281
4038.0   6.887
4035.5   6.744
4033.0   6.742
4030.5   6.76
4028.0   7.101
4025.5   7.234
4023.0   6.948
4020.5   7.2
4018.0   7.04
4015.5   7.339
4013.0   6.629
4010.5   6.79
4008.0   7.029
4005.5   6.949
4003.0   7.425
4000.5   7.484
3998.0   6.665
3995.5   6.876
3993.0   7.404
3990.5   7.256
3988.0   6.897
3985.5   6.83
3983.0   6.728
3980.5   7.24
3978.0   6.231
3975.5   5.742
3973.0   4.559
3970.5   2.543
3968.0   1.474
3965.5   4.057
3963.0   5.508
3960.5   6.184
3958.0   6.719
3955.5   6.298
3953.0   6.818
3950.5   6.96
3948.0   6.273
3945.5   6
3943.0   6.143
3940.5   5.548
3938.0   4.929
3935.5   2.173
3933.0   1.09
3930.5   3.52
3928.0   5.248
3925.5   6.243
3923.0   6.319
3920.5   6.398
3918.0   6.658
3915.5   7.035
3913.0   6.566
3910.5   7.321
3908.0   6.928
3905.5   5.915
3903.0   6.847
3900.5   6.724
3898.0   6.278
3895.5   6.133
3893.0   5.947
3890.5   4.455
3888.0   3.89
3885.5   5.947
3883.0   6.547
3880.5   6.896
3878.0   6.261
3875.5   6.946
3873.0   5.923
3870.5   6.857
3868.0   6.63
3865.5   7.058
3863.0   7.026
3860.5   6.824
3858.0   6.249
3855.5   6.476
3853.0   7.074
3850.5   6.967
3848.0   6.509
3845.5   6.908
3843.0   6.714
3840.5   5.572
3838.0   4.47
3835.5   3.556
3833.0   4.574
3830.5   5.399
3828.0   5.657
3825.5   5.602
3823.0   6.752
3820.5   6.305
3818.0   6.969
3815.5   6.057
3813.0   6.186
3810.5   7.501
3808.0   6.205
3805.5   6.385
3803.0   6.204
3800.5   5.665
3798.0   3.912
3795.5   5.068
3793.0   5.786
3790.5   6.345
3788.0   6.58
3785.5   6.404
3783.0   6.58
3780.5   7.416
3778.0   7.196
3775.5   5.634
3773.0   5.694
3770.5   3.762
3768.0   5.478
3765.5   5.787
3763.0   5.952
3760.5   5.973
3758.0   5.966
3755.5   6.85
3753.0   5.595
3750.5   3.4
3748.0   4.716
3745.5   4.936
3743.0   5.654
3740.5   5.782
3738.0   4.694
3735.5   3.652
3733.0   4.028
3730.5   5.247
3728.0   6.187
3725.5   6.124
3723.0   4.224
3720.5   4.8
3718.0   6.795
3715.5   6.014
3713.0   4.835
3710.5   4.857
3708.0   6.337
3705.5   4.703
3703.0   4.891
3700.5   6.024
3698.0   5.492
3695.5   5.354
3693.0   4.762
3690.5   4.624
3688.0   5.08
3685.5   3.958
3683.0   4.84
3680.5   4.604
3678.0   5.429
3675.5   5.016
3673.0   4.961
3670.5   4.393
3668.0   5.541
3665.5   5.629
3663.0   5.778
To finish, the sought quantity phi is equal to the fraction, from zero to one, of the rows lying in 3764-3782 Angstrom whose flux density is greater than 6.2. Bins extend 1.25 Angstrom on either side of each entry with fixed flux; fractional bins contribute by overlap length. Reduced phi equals 0.29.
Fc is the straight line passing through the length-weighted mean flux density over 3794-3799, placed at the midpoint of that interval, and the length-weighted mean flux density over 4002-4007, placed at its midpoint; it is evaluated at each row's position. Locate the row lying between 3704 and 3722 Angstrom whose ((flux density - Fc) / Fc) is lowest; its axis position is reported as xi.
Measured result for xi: 3720.5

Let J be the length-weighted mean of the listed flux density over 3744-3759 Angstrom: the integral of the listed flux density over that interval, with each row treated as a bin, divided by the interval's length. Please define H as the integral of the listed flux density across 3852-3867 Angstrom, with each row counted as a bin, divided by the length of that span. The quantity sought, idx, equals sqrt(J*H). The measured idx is 5.96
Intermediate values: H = 6.8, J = 5.2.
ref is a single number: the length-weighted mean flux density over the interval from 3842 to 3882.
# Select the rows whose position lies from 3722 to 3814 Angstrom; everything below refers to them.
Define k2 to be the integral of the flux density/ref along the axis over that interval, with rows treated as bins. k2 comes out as 77 Angstrom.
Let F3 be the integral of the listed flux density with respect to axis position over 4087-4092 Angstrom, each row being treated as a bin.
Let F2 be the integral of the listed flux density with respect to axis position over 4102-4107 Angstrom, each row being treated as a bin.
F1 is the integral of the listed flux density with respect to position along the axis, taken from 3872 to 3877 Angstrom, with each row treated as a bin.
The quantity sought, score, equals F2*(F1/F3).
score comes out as 24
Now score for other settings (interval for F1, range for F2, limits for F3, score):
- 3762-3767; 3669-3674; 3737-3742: 26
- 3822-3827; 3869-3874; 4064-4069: 28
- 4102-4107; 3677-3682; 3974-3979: 23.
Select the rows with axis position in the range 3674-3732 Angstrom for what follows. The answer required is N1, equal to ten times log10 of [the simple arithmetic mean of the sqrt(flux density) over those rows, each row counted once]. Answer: 3.58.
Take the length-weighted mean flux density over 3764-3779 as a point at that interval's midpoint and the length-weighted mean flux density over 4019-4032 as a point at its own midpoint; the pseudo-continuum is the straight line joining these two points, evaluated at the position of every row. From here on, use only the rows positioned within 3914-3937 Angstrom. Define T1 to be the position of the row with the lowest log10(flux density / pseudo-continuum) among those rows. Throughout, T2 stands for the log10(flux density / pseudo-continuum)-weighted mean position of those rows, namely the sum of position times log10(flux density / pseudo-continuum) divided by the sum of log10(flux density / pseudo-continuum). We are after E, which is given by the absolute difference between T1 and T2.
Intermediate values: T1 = 3933.0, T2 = 3933.5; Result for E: 0.5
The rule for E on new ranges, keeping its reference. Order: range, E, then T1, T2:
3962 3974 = 0.6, 3968.0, 3968.6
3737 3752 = 2.0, 3750.5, 3748.5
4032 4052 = 5.0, 4045.5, 4040.5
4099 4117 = 1.2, 4103.0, 4104.2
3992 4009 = 1.5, 3998.0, 3999.5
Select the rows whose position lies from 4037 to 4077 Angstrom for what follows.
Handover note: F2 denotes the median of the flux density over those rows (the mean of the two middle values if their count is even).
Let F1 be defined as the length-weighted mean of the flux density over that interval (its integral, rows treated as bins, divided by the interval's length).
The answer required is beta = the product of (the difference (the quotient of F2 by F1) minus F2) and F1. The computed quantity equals -42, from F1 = 7.0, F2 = 7.0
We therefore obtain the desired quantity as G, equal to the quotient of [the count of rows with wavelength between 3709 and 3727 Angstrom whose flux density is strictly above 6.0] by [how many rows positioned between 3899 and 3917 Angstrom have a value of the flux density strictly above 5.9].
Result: 0.4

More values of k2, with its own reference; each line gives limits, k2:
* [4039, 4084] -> 47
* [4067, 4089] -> 22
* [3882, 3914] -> 29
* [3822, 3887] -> 60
